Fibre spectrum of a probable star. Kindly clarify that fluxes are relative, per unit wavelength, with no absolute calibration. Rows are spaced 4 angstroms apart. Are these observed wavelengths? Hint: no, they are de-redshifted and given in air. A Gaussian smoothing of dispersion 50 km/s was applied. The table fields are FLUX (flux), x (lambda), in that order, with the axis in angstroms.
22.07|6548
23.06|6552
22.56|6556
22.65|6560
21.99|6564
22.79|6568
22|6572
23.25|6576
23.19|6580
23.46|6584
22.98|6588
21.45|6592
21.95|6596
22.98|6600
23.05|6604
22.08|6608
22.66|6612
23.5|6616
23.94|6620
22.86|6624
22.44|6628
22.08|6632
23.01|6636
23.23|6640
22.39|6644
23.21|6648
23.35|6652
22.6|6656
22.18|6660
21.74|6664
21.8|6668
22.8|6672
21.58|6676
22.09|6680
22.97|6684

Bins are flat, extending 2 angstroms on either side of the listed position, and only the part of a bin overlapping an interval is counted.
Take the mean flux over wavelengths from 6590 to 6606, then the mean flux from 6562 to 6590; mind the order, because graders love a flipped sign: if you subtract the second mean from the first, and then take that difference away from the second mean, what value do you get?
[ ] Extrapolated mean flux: 23.3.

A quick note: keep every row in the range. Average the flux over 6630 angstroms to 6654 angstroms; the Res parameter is 22.9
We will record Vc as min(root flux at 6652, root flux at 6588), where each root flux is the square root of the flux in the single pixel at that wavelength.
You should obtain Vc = 4.79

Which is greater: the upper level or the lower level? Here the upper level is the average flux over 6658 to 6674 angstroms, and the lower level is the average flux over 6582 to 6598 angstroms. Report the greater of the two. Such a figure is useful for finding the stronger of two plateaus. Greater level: 22.5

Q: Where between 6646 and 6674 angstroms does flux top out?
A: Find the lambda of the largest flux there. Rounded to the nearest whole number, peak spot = 6652 angstroms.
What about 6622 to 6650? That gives 6640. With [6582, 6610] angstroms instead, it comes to 6584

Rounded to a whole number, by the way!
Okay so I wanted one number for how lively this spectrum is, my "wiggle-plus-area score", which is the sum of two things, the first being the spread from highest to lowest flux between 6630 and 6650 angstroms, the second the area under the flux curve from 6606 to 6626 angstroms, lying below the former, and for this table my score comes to 461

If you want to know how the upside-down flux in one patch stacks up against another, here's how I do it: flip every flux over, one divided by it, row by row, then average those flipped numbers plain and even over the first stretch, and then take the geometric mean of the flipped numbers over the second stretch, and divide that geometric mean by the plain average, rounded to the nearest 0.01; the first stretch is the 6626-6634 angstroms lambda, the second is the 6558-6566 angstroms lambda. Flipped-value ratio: 1.00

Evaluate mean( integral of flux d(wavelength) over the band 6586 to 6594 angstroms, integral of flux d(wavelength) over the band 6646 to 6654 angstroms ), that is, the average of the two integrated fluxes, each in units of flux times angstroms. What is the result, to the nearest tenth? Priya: 182.0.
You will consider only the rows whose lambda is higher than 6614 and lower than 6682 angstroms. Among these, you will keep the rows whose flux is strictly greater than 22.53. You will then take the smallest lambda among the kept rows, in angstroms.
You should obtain 6616 angstroms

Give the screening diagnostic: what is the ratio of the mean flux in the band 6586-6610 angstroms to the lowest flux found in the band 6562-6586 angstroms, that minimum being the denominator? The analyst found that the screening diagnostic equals 1.02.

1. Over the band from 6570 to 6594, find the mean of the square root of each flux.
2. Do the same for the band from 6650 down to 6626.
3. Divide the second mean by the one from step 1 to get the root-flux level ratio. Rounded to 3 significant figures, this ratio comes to 1.00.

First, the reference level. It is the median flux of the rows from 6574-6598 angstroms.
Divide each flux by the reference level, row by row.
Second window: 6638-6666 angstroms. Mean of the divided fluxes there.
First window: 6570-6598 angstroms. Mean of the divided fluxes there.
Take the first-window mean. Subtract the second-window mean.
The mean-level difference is -0.0026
